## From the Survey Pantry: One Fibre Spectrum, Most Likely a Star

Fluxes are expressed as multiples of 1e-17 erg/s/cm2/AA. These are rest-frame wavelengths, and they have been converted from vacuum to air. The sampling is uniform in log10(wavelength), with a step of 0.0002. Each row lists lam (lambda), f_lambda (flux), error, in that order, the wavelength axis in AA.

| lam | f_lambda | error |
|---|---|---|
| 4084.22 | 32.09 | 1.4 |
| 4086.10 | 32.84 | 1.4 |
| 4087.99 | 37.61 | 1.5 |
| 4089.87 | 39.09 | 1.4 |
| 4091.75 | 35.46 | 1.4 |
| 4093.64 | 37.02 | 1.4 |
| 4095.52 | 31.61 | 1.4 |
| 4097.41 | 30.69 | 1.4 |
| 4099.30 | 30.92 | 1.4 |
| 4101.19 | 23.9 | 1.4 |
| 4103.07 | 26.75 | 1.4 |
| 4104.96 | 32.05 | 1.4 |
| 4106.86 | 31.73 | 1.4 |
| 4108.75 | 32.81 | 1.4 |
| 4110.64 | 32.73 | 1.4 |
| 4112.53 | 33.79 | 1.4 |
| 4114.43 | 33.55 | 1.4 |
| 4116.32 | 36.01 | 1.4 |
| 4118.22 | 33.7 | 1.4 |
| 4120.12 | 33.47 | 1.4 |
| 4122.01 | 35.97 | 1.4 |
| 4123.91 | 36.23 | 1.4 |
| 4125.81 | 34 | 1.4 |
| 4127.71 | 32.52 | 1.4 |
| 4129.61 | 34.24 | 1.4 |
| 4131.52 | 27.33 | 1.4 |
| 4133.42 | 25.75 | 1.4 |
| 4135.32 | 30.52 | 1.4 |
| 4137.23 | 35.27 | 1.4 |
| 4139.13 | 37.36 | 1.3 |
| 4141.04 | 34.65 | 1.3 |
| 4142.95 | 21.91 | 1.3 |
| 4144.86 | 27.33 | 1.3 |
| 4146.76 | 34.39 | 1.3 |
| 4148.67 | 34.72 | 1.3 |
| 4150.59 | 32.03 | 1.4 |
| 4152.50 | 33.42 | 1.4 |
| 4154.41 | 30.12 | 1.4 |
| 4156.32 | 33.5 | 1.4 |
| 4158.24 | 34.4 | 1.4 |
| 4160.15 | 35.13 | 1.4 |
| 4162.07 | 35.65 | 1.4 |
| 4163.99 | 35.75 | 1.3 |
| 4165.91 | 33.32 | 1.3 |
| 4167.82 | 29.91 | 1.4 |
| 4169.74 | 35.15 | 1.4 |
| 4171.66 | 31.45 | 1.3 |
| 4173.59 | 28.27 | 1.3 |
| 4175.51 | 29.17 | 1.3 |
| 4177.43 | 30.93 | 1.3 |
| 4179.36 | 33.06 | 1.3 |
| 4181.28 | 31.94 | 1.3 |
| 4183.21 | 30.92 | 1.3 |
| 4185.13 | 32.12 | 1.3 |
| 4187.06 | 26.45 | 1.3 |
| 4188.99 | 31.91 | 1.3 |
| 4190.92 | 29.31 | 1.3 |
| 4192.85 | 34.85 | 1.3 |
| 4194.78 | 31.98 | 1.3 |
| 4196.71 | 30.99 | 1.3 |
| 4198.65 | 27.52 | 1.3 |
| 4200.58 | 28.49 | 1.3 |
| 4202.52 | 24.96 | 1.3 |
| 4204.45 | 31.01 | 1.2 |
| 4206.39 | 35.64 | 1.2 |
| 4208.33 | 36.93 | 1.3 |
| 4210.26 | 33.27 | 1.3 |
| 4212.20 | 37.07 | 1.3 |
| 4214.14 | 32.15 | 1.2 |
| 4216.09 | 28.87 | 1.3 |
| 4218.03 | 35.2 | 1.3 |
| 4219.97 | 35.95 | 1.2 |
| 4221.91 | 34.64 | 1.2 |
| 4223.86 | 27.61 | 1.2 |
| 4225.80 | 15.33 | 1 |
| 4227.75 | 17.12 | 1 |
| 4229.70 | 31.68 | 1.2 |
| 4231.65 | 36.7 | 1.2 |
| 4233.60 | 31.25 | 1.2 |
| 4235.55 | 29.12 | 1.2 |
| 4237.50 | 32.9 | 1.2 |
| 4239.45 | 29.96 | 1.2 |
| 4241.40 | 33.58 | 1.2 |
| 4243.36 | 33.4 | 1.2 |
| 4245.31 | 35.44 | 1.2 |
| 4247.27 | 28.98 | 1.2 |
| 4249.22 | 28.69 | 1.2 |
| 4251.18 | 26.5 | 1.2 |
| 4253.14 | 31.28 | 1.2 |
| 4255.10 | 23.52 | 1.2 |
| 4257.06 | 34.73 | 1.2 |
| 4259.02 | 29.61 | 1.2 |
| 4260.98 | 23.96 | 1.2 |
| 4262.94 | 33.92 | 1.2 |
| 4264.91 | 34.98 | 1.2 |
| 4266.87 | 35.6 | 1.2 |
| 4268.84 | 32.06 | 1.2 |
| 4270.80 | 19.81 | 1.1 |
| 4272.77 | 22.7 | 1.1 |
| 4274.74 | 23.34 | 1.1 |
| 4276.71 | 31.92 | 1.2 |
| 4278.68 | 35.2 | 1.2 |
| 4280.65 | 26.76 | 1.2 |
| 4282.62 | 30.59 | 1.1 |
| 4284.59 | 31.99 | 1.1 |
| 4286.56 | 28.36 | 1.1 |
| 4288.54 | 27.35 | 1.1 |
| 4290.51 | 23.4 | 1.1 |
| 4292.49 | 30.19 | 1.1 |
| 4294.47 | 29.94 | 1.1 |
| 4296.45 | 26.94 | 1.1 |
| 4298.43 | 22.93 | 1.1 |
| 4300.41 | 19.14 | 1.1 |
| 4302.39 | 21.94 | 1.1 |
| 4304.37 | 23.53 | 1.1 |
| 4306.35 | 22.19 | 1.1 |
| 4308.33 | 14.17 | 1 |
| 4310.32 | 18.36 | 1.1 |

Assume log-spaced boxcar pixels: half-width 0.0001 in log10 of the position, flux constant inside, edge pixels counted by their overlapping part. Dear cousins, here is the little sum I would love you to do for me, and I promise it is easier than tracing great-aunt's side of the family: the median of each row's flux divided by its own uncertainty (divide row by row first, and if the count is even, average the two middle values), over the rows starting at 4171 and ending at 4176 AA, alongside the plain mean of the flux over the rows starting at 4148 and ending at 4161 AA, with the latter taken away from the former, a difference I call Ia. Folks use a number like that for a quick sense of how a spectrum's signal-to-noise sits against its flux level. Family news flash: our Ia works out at -11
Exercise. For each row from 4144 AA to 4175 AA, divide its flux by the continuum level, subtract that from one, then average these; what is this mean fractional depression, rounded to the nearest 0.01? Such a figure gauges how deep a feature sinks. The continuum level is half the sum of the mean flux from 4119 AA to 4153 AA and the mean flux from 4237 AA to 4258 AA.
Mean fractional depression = -0.04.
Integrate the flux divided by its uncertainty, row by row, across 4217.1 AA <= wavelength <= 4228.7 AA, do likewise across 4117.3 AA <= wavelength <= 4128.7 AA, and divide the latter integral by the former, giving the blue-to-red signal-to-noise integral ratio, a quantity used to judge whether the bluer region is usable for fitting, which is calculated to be 1.02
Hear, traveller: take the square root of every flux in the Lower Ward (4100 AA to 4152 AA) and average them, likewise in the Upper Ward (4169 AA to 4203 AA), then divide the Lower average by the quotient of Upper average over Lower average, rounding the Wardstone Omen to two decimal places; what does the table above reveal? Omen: 5.78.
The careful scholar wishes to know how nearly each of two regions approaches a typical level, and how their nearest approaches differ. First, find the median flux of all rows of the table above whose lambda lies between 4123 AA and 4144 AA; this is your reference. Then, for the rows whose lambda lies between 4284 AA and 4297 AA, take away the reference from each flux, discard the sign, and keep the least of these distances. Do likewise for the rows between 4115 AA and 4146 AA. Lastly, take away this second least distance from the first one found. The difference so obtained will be 2.0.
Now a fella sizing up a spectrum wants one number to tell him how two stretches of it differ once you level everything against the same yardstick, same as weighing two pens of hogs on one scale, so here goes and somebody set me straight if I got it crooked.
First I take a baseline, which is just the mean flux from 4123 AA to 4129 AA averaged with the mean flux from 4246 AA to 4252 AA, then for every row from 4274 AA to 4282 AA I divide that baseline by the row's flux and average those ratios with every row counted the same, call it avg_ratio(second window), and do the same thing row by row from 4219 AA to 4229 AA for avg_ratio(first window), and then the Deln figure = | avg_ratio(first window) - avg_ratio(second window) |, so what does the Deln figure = 0.26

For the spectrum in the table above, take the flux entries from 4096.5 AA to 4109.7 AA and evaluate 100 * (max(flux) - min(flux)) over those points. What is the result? 891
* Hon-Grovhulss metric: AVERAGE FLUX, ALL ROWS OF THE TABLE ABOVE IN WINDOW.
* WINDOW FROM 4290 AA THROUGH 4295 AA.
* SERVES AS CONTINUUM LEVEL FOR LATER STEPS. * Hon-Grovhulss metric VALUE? 28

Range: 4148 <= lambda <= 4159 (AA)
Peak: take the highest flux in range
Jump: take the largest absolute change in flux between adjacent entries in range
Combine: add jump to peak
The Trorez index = 38.1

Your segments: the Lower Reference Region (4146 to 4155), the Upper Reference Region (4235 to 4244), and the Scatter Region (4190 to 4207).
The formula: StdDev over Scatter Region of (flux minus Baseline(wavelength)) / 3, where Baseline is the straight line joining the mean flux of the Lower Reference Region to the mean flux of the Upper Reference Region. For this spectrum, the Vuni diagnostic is 1.1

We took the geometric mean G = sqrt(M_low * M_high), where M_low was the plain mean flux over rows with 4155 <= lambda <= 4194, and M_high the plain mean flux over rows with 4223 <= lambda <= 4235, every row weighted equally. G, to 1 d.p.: 29.3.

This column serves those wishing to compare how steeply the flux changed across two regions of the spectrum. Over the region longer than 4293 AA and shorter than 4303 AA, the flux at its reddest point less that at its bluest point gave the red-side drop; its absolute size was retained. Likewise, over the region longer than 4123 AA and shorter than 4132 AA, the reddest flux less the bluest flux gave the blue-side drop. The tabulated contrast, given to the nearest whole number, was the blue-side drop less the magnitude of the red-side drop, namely -17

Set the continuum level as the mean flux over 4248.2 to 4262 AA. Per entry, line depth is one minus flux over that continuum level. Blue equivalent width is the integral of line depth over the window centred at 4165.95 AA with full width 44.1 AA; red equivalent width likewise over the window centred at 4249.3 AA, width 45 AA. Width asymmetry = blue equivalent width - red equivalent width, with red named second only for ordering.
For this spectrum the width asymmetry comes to -2.9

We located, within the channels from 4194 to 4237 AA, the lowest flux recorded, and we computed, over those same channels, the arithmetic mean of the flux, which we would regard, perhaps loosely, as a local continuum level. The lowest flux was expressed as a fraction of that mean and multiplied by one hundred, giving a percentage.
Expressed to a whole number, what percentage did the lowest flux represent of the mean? 50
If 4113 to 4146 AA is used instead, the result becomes 68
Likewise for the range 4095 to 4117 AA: 76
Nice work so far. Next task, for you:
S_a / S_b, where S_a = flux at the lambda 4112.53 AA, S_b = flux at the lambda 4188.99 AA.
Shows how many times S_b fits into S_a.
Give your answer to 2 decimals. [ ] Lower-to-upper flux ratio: 1.06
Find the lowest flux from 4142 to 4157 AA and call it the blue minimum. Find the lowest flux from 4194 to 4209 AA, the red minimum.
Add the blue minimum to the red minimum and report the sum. 47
